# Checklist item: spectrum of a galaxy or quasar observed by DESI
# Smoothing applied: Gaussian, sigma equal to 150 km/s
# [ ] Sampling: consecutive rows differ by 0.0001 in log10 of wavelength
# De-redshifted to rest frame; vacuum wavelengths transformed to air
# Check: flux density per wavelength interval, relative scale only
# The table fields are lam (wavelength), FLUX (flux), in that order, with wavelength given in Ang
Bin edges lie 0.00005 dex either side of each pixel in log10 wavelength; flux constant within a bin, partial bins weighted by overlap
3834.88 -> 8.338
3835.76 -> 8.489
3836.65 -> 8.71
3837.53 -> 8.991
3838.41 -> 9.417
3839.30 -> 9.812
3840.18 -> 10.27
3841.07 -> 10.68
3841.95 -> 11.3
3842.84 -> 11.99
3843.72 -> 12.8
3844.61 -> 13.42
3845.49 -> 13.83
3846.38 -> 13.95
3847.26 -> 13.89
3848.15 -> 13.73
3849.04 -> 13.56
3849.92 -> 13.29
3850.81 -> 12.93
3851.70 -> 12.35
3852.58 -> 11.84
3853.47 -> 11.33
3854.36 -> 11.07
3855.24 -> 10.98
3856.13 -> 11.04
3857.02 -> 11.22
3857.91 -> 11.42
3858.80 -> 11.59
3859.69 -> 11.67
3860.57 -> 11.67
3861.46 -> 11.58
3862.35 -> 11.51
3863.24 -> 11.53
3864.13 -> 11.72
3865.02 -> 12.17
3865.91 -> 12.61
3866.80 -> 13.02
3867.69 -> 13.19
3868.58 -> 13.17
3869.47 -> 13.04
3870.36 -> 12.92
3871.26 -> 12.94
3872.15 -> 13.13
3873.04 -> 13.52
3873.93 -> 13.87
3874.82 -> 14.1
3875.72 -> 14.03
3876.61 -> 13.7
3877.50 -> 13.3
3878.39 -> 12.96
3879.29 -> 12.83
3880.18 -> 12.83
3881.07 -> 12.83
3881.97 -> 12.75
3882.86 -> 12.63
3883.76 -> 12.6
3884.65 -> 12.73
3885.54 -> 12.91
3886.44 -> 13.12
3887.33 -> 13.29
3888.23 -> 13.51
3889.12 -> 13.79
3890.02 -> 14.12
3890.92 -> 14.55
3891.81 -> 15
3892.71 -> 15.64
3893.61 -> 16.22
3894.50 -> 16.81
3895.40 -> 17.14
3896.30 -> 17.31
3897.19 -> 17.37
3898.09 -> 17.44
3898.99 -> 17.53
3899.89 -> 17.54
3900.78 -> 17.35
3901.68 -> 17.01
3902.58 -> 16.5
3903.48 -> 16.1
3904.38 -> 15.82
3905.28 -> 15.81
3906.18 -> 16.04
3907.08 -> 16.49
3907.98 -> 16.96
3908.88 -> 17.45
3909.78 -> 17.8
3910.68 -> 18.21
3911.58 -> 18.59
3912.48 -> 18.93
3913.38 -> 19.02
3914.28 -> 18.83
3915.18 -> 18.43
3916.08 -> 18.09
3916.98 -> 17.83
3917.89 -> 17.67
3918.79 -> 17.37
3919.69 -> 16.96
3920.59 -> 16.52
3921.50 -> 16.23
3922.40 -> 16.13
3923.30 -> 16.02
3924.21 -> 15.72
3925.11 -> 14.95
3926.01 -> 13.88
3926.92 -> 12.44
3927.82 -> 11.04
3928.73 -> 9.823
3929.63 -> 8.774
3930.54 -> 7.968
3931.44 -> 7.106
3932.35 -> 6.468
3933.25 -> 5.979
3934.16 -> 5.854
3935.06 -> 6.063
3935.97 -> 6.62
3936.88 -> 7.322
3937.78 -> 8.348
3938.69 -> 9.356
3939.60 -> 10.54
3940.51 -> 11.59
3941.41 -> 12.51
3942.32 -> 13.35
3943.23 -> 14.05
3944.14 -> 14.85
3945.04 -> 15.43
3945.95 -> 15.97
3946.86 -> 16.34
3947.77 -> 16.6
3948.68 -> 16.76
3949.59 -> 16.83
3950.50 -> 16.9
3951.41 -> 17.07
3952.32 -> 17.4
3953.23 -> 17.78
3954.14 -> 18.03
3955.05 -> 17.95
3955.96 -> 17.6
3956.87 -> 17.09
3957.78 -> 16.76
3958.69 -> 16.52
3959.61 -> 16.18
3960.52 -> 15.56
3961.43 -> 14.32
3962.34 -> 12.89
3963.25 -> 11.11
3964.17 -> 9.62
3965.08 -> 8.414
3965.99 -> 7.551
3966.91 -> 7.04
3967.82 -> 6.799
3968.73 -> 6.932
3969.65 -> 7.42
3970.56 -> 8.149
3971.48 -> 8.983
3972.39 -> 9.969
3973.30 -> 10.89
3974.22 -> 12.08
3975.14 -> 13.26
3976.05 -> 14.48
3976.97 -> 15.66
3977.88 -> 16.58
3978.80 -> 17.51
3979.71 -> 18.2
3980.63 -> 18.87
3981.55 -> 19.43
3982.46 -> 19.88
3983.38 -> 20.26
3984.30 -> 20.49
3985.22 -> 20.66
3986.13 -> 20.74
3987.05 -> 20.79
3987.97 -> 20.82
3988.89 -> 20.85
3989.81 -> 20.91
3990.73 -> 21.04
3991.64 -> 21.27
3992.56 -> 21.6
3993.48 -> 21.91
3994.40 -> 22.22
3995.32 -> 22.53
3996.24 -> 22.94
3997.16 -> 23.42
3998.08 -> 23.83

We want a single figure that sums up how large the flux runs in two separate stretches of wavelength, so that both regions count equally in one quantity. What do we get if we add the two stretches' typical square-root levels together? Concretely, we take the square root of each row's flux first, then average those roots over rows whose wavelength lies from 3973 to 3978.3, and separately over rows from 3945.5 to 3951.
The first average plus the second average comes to 7.78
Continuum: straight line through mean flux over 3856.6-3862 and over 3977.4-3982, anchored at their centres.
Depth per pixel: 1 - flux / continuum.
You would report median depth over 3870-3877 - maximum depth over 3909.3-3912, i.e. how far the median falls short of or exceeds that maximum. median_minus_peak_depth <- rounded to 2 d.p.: 0.15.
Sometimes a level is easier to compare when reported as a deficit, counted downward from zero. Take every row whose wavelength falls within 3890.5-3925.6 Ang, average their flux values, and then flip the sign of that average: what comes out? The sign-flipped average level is -17.0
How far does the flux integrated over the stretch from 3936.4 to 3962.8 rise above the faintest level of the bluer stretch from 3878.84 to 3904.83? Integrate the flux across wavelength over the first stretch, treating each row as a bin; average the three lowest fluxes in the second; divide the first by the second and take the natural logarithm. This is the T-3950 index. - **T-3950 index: 3.4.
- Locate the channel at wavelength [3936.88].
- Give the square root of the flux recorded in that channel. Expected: 2.7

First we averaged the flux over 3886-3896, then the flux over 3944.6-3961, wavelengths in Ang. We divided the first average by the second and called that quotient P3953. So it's 0.88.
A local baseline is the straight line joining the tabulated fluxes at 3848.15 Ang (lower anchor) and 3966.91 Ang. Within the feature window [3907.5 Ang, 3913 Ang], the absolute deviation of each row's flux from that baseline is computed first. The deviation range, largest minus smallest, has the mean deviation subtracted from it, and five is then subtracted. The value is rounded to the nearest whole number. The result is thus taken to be -11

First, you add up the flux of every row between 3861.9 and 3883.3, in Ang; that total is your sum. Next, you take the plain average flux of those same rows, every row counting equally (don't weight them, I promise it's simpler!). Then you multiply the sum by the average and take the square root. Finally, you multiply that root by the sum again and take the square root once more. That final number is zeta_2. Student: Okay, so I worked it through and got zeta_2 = 140.2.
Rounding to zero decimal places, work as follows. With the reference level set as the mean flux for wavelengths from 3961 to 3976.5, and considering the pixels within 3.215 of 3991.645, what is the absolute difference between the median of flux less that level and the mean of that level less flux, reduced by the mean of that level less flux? 34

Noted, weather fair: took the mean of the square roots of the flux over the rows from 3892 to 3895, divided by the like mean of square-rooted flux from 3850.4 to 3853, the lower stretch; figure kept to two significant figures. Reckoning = 1.1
